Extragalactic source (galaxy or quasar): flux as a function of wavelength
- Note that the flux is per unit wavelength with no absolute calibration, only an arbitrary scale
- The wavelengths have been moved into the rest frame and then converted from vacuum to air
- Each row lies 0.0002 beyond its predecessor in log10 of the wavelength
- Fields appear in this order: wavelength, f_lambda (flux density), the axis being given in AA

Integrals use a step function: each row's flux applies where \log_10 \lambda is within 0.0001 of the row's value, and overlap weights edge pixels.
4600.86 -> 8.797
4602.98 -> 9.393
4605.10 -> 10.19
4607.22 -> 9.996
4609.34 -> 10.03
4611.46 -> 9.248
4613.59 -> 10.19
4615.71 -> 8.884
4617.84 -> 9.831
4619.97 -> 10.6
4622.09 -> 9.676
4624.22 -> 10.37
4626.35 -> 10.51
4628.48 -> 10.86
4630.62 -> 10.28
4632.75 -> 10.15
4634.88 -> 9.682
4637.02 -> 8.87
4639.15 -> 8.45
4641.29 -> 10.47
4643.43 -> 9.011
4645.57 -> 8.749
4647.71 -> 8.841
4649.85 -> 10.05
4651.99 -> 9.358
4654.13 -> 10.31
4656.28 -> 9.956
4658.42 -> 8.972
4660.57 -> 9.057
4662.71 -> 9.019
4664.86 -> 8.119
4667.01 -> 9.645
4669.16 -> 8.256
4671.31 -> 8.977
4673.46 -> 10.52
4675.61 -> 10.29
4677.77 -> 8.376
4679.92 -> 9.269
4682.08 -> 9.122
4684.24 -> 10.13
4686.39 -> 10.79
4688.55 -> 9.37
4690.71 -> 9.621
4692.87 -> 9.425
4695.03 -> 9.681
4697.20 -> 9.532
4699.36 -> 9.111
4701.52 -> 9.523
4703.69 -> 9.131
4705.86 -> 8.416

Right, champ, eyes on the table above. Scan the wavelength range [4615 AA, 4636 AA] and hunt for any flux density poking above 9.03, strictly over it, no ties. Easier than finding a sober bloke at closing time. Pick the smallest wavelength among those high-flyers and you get 4617.84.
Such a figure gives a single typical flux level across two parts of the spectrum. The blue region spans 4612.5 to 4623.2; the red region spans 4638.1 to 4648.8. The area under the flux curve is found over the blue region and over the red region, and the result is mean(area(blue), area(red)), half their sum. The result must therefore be 101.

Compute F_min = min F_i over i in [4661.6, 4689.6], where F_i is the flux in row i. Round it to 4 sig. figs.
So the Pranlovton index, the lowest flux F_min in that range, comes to 8.119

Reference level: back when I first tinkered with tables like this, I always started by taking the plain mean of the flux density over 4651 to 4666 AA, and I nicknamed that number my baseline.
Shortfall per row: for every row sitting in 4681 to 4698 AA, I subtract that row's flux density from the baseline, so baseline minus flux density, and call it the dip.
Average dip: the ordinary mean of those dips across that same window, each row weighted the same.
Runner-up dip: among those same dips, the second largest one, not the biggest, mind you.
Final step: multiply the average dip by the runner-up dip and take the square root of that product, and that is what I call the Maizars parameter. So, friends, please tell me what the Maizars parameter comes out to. 0.23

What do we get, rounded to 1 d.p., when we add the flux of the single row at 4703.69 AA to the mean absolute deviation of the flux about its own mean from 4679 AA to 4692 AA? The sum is 9.6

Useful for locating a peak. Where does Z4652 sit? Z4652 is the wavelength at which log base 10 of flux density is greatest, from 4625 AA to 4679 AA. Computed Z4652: 4628.48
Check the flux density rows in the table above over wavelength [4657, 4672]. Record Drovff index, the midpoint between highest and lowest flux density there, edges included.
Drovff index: 8.88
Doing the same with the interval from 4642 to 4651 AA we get 9.40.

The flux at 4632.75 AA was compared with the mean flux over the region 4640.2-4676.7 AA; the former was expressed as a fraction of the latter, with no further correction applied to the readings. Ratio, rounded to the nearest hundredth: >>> 1.08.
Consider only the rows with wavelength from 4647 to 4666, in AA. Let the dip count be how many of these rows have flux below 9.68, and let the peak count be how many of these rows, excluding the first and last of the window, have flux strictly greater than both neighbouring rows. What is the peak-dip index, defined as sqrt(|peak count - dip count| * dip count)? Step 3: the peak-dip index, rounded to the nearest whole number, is 4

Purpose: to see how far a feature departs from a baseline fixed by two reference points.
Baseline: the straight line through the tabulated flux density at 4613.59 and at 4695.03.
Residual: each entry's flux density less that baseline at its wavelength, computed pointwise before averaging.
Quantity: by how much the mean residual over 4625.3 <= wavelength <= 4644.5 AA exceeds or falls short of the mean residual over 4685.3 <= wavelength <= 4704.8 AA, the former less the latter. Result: -0.14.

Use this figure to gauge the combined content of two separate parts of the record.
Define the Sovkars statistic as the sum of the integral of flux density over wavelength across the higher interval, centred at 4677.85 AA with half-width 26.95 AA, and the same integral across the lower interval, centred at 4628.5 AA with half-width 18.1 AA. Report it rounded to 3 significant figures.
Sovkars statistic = 861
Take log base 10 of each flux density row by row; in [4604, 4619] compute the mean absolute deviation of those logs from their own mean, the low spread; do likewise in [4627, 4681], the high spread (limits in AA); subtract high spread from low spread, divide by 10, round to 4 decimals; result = -0.0013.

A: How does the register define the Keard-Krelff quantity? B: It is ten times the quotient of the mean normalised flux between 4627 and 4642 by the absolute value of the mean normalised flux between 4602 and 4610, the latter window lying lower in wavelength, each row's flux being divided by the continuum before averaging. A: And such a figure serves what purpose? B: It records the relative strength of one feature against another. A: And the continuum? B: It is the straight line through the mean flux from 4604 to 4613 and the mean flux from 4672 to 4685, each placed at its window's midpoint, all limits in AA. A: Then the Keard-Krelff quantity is 10.0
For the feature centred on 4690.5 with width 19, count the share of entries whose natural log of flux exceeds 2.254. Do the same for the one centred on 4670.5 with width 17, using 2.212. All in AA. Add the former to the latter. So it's 0.93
